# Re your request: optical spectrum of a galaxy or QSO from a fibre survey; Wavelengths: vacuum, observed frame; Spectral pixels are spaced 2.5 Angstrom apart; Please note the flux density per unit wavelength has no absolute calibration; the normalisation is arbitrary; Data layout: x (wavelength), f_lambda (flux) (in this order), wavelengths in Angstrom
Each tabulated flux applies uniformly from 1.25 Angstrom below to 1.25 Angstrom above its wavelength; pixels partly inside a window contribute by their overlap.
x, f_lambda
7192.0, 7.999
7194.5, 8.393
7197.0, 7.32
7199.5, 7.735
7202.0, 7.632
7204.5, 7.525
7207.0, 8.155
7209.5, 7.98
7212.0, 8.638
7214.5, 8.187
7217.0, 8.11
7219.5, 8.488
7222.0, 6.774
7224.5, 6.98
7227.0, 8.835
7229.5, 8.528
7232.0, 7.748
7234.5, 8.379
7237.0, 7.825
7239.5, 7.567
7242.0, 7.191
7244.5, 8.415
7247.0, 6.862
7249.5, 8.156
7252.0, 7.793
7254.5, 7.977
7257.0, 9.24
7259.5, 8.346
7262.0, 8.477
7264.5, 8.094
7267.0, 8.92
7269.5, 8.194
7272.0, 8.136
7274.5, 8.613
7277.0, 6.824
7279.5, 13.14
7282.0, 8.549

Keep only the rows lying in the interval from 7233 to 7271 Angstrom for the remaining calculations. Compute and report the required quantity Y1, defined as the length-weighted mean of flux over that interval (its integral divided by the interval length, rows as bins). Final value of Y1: 8.09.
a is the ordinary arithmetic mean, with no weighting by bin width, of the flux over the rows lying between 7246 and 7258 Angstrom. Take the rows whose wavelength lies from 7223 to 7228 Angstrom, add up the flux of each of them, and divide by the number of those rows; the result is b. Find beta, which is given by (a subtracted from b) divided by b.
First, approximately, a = 8.01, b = 7.9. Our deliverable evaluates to -0.01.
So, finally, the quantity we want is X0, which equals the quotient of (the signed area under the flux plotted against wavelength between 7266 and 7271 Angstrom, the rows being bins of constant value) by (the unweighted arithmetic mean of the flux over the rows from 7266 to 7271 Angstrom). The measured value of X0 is 5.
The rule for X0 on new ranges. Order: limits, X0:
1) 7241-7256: 15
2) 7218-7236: 18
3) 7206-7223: 17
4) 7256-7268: 12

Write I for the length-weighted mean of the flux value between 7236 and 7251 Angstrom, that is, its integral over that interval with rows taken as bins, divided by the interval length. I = 7.7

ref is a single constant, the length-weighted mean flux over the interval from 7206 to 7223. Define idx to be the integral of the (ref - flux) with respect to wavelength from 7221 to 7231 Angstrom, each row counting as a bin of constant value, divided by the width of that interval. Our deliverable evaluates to 0.3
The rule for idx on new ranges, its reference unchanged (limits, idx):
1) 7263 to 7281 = -0.8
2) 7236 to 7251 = 0.4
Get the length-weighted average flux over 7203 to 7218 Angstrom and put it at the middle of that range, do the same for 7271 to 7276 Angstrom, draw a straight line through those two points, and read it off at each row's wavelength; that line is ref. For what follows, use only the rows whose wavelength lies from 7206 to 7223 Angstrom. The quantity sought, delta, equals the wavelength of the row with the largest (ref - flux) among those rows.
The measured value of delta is 7222.0 Angstrom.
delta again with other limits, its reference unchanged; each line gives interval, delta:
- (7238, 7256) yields 7247.0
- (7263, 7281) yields 7277.0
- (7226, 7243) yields 7242.0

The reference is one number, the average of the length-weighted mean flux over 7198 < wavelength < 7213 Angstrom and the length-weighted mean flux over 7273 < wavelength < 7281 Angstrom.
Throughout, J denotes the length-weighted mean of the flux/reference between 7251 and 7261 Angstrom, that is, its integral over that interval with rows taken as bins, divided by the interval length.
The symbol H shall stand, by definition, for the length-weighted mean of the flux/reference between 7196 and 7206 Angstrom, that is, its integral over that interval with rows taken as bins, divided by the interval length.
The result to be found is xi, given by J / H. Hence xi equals 1.10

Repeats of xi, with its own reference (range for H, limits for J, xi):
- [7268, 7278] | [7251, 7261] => 1.05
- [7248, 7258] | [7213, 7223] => 0.96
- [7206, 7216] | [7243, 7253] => 0.95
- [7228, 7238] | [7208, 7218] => 1.01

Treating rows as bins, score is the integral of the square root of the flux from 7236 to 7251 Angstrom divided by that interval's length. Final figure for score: 2.77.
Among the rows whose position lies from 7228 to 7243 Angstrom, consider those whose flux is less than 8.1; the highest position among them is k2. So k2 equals 7242.0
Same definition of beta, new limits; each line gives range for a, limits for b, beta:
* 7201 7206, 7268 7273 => 0.07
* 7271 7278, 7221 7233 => -0.01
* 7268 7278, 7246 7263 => 0.02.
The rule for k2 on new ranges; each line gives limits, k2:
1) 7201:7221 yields 7209.5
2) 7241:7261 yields 7254.5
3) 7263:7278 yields 7277.0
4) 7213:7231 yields 7224.5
